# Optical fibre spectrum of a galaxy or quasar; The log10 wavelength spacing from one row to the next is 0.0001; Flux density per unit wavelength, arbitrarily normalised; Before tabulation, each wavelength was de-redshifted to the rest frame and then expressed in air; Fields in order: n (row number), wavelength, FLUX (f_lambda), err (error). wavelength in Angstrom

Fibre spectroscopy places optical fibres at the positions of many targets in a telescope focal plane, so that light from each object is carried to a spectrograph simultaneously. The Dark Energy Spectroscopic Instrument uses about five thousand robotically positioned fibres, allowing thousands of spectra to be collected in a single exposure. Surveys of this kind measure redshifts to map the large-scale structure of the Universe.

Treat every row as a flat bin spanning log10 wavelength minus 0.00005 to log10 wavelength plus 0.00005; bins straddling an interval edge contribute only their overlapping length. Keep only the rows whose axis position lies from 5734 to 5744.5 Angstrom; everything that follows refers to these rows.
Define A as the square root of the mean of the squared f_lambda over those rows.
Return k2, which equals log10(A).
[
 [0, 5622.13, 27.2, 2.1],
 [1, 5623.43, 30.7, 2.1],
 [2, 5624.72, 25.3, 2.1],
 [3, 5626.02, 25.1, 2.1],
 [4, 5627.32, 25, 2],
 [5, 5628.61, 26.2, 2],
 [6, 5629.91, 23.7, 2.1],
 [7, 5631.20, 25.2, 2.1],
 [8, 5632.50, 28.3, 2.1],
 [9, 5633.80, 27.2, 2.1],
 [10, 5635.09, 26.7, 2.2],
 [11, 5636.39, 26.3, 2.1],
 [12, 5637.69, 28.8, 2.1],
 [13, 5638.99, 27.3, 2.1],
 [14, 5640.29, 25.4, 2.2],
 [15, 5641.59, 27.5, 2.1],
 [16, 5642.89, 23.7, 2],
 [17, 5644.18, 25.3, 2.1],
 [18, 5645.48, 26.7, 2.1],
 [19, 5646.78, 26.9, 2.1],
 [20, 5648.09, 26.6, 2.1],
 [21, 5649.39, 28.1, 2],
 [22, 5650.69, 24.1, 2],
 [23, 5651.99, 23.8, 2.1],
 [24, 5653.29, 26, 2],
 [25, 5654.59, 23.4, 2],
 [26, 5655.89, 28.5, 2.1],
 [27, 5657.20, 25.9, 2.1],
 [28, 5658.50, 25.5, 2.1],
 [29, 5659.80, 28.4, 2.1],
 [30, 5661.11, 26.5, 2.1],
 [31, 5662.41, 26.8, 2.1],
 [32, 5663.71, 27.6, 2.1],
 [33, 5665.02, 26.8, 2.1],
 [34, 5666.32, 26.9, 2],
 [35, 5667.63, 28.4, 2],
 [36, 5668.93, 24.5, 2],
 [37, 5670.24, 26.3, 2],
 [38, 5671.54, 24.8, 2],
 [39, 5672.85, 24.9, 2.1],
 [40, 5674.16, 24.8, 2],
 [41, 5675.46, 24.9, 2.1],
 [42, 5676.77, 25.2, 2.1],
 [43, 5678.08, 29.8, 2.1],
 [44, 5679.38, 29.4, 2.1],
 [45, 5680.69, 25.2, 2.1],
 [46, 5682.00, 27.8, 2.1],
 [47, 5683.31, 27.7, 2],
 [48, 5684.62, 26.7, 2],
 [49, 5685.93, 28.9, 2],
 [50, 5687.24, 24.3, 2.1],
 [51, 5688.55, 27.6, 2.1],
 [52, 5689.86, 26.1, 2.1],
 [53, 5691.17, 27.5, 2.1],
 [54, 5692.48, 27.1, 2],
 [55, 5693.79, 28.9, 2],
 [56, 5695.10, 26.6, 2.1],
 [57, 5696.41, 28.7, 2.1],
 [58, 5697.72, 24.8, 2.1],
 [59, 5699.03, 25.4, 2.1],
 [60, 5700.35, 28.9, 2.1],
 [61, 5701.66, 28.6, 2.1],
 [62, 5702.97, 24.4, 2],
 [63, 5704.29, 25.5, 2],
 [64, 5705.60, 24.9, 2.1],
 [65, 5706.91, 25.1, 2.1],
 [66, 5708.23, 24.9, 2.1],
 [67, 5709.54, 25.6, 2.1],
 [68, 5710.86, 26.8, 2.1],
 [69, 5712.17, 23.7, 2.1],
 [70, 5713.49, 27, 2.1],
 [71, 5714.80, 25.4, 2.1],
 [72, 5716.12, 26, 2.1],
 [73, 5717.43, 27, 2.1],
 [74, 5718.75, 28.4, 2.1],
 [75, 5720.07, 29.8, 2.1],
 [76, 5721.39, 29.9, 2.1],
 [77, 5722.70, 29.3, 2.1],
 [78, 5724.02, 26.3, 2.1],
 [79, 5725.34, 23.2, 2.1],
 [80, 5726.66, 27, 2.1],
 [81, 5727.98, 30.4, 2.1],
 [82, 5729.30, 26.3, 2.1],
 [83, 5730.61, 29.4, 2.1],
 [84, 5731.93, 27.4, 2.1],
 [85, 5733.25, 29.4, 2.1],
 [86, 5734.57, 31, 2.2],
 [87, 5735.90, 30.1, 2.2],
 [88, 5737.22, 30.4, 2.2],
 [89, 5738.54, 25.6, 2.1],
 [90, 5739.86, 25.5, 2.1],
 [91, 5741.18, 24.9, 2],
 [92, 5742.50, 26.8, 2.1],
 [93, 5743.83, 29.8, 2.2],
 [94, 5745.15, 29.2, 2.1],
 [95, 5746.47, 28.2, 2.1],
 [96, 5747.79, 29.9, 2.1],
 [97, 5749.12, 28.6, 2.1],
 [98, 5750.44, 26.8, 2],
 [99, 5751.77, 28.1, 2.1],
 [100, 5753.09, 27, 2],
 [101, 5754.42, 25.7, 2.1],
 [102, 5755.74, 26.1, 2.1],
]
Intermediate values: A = 28.1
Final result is 1.45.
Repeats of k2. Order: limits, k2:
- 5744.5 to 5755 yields 1.45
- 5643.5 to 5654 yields 1.41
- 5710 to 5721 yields 1.43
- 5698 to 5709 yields 1.42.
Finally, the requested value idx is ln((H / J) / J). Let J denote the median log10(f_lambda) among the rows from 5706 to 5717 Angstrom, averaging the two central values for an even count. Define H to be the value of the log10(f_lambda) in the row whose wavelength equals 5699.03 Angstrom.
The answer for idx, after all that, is -0.34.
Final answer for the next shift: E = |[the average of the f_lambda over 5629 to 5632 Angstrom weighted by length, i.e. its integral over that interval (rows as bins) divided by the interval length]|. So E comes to 25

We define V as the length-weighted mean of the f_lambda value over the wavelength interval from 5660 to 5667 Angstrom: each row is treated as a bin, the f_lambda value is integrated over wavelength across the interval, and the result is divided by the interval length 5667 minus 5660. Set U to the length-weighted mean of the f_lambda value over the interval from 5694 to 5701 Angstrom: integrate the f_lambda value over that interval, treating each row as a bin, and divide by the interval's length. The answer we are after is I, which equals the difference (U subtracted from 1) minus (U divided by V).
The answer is -27.0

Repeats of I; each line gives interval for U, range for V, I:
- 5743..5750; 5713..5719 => -29.1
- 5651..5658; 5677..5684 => -25.4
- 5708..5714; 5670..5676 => -25.6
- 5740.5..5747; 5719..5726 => -27.8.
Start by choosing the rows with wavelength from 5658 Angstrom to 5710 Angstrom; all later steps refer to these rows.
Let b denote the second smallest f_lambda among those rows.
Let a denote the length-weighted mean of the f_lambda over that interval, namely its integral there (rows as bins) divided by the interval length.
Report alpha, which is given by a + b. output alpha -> 51.0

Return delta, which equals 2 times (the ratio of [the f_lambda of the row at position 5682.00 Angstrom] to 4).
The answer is 13.9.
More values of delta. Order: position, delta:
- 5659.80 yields 14.2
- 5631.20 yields 12.6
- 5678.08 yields 14.9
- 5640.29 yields 12.7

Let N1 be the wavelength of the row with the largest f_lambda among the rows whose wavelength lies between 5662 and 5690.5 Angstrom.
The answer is 5678.08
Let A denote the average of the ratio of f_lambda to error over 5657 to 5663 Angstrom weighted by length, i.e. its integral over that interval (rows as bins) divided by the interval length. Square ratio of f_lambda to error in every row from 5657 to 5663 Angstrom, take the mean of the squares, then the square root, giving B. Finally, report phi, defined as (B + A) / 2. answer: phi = 12.7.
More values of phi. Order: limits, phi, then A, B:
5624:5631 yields 12.2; 12.2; 12.2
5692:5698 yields 13.3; 13.3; 13.3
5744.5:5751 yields 13.7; 13.7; 13.7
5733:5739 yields 13.6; 13.6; 13.6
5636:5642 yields 12.8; 12.8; 12.8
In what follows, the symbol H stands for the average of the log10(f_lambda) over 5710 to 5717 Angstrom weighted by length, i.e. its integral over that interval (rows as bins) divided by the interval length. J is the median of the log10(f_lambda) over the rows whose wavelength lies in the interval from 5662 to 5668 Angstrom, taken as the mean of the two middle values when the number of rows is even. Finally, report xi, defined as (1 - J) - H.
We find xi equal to -1.84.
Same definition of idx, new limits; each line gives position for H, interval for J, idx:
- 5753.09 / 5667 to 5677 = -0.31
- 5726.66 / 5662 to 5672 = -0.35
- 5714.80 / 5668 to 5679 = -0.33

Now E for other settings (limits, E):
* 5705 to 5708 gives 25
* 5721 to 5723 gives 30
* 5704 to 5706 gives 25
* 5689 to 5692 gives 27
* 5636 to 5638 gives 27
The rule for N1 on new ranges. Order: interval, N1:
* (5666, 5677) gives 5667.63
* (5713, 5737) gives 5734.57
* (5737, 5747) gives 5737.22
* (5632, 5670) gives 5637.69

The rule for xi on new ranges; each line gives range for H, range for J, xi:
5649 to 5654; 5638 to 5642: -1.84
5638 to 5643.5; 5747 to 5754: -1.86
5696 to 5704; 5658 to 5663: -1.85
